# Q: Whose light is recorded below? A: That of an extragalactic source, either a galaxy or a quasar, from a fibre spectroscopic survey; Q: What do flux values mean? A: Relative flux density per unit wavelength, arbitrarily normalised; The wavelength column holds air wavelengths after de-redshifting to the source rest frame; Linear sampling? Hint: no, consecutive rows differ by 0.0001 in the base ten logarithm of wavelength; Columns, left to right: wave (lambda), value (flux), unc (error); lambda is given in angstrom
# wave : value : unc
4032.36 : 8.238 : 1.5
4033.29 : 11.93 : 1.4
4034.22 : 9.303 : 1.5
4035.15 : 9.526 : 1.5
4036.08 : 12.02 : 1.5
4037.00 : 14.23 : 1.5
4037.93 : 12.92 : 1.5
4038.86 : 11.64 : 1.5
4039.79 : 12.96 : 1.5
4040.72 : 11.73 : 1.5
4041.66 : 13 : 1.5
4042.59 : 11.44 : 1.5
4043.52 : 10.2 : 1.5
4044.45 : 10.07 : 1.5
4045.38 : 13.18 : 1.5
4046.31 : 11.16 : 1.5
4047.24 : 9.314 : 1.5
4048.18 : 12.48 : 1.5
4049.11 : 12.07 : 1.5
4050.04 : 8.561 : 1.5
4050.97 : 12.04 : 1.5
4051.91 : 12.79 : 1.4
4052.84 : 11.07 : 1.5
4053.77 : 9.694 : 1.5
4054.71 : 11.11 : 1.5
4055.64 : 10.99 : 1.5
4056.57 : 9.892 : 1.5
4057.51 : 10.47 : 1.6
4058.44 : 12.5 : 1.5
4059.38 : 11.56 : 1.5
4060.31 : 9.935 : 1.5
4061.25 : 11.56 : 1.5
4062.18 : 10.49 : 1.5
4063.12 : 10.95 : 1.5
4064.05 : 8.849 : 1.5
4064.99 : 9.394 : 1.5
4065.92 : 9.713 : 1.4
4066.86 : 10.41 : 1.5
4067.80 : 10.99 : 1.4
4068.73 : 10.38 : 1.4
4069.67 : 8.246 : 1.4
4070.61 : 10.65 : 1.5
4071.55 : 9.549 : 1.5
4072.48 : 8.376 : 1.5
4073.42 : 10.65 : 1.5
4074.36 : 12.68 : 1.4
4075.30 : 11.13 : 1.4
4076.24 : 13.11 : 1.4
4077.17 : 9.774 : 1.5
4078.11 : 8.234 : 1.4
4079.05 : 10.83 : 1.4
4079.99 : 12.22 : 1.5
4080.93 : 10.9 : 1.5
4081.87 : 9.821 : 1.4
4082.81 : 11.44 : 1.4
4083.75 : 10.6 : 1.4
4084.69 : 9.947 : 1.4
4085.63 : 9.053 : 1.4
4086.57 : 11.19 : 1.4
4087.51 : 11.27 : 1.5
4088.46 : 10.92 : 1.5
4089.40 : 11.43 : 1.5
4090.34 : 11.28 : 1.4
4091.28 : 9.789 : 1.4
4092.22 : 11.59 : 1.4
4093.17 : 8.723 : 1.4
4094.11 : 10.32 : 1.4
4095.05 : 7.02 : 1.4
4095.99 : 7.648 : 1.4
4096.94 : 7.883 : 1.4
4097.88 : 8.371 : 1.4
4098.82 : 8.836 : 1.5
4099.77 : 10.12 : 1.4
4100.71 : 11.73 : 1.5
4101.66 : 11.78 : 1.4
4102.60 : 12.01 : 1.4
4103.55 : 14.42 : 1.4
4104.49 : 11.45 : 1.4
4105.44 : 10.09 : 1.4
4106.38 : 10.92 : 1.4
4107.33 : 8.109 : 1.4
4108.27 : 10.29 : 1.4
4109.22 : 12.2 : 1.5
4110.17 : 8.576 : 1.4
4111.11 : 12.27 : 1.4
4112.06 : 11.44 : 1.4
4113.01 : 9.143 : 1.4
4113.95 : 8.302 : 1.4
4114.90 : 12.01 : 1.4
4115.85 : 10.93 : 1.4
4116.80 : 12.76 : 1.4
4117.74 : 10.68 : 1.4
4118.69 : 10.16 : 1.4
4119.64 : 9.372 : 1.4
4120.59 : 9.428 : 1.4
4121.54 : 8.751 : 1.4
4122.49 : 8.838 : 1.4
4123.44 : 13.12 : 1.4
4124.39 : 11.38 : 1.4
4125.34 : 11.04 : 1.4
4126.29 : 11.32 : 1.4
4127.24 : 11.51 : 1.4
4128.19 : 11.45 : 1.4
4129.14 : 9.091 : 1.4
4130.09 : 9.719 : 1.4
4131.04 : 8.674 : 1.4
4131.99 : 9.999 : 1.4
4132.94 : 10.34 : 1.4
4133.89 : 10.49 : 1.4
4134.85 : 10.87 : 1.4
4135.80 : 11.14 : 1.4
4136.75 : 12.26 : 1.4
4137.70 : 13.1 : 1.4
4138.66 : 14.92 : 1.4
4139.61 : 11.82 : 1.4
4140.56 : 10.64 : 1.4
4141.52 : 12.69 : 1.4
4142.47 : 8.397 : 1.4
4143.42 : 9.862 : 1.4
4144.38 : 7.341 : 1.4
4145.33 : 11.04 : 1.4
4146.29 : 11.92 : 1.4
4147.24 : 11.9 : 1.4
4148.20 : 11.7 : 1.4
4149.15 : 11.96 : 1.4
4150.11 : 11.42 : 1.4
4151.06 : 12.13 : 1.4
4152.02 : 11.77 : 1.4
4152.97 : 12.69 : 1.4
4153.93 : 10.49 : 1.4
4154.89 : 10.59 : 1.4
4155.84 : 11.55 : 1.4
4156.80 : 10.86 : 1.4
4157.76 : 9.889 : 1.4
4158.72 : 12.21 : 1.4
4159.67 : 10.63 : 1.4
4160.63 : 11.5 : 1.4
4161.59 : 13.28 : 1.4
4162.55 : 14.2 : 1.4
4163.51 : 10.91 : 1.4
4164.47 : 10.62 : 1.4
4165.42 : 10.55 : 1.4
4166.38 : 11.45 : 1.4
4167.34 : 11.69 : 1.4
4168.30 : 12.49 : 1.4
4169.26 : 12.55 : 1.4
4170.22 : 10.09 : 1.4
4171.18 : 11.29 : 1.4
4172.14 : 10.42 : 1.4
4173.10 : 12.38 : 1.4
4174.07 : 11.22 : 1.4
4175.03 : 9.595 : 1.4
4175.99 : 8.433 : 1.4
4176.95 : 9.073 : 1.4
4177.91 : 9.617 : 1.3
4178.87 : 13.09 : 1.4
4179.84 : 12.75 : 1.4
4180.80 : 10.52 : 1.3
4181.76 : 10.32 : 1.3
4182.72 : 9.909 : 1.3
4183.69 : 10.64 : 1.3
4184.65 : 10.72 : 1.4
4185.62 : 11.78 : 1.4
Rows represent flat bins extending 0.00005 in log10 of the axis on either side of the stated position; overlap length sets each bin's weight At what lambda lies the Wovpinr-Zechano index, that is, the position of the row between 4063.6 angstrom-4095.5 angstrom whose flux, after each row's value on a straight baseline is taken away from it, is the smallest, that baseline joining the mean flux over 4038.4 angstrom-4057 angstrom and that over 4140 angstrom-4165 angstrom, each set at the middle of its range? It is 4095.05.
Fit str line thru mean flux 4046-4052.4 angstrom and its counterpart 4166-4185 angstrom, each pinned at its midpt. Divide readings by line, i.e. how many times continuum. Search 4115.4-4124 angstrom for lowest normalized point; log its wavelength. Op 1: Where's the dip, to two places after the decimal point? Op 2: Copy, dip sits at 4121.54 angstrom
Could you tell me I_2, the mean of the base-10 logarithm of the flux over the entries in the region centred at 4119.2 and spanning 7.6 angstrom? 1.002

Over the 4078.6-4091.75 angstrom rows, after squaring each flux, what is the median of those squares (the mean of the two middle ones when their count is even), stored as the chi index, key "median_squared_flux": 119.0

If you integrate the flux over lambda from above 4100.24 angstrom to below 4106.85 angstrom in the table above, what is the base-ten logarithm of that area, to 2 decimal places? 1.89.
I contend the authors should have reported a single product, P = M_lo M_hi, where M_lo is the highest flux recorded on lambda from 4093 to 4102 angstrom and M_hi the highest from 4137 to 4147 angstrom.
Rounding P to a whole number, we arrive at 176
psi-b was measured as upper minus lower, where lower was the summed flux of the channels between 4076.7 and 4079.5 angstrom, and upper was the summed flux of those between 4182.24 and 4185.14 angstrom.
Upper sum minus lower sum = 2.4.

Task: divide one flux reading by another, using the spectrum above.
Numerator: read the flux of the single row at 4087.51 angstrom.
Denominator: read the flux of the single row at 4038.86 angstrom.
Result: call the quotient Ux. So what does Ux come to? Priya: 1.0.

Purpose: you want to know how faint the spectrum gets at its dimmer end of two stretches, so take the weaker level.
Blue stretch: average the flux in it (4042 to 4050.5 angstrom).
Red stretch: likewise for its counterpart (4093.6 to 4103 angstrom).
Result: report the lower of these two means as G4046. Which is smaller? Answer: 9.6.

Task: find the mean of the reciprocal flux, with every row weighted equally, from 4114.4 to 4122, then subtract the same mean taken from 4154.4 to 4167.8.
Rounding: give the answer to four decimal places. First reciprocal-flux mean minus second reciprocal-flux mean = 0.0082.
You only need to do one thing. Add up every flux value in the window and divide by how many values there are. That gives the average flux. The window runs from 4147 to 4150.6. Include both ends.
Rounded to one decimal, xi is 11.7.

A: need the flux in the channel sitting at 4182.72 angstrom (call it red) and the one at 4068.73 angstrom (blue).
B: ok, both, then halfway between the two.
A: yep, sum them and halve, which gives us 10.1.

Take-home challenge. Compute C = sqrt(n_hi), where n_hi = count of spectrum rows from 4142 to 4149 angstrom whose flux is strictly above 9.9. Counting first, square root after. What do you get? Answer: 2.0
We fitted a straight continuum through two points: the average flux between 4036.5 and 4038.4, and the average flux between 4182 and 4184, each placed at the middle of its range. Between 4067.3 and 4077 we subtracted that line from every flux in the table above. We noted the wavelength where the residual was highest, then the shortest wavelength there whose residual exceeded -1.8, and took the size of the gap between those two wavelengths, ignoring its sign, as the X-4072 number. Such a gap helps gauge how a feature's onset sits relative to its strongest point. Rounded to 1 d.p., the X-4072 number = 1.9 angstrom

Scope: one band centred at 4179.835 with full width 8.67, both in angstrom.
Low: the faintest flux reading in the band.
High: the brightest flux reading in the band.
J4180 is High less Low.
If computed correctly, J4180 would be 4.66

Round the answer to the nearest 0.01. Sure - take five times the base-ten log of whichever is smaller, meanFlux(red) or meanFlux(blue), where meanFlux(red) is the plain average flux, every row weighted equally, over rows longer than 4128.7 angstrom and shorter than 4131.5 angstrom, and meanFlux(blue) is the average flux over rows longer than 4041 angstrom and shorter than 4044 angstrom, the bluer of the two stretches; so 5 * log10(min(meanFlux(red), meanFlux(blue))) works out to 4.81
